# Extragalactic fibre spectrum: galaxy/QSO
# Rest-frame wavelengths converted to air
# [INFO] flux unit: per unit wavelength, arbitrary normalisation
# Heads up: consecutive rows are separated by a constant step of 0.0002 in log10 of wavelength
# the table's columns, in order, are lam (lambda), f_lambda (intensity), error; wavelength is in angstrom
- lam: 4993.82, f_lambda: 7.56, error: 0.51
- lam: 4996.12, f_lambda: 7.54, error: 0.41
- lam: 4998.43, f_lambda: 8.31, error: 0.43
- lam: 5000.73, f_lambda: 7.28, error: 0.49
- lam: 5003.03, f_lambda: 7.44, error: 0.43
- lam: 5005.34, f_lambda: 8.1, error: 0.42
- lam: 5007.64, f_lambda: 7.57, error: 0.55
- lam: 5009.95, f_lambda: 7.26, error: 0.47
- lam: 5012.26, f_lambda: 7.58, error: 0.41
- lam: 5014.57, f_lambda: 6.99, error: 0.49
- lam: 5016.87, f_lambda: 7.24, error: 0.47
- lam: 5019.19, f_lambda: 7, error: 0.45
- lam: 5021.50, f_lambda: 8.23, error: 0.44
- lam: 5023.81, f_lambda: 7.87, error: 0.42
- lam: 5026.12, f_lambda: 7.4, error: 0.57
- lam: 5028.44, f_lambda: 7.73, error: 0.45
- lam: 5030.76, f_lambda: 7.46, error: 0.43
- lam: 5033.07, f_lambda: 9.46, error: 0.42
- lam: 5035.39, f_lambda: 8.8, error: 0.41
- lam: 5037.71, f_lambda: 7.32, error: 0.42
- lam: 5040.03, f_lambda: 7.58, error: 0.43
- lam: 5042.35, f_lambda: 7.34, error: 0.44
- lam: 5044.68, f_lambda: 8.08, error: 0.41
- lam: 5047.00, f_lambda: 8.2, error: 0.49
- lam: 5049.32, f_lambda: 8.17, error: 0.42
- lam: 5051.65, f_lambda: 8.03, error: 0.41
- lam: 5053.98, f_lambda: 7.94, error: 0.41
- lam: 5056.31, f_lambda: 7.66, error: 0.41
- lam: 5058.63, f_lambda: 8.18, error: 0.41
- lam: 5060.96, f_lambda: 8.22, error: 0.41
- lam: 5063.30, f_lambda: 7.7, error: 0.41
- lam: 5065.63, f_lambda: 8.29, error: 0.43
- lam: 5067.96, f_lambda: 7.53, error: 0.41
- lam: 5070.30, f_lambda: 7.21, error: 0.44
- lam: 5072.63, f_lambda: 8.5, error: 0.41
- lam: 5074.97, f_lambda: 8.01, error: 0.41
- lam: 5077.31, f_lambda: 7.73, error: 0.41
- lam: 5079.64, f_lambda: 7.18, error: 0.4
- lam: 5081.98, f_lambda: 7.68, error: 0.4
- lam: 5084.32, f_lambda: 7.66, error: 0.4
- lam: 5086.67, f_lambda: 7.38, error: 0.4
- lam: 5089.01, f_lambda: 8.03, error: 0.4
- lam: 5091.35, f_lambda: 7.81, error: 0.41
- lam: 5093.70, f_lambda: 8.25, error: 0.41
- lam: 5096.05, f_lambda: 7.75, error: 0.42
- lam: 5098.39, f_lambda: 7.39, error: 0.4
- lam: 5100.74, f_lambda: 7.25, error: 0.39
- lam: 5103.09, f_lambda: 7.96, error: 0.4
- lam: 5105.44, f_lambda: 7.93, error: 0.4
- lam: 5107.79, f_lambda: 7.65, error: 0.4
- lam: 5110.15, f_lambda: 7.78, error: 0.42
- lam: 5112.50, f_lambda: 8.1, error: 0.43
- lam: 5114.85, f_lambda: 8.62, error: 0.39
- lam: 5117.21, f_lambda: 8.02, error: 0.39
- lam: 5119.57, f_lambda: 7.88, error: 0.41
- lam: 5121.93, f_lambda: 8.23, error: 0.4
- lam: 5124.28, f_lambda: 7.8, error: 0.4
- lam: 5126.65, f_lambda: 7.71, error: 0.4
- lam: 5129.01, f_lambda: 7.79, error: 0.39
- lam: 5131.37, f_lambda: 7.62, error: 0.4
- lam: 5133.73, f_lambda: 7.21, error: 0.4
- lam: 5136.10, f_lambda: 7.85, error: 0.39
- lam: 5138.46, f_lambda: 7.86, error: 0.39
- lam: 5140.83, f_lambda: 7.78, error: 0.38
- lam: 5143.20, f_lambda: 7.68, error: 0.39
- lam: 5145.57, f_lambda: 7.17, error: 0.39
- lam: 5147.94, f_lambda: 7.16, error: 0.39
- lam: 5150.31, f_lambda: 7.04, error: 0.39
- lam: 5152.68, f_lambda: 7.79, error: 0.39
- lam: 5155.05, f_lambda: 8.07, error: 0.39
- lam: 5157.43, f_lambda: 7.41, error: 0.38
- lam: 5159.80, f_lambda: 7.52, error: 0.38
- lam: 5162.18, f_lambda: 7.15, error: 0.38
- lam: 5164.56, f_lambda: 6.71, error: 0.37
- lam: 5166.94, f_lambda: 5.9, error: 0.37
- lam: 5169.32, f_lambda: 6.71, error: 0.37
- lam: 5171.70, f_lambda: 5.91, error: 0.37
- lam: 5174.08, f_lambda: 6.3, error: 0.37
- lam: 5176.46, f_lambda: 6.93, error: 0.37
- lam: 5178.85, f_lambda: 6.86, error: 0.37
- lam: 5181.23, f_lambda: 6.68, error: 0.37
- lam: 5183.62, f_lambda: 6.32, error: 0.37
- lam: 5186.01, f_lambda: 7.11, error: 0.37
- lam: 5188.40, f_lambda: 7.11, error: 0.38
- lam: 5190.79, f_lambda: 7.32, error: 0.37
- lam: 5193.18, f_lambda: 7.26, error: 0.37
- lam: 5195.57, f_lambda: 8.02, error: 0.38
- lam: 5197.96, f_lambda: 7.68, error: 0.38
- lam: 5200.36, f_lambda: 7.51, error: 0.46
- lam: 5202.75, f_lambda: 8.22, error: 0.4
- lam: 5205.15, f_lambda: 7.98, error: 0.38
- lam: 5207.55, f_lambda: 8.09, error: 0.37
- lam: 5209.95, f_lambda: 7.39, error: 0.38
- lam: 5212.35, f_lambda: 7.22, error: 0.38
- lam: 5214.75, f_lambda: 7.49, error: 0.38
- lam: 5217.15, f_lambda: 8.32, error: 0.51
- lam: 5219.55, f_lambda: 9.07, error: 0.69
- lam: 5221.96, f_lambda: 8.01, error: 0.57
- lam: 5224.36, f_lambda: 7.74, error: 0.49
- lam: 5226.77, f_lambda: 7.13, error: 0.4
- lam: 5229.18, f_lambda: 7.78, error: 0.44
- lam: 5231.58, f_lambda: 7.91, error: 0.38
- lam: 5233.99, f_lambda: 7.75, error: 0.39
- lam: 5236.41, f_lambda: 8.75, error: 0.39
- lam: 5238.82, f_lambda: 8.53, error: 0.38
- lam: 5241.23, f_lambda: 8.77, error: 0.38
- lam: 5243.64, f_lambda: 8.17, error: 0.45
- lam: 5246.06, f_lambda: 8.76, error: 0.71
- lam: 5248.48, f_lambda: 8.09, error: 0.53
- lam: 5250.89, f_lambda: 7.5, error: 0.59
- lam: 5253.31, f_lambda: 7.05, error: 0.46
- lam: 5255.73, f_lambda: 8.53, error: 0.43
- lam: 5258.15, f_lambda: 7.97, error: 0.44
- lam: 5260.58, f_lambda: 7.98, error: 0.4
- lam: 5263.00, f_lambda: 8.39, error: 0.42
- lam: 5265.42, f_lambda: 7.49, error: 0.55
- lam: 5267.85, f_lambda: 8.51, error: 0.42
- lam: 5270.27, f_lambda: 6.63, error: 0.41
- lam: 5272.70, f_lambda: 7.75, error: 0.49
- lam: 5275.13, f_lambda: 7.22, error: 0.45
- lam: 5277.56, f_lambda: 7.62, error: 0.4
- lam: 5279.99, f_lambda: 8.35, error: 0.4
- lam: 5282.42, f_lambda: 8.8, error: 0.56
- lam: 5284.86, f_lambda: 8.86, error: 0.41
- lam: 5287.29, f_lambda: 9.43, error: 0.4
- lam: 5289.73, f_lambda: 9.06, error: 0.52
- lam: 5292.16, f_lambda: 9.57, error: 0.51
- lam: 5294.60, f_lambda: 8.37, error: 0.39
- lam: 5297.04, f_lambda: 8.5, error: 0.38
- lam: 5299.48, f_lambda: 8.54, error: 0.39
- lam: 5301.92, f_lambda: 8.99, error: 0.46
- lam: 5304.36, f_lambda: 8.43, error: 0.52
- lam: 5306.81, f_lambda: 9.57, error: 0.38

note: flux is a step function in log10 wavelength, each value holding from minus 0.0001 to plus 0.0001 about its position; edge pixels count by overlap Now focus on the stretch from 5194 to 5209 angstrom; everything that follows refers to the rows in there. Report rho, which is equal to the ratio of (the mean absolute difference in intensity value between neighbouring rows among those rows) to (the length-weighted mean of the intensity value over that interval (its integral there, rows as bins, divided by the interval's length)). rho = 0.040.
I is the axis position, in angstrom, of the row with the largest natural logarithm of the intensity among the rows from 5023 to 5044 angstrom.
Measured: 5033.07 angstrom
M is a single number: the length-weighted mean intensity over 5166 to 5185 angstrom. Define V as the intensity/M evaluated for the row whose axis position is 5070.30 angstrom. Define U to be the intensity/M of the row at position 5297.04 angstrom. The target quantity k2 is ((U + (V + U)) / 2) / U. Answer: 1.42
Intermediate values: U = 1.31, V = 1.12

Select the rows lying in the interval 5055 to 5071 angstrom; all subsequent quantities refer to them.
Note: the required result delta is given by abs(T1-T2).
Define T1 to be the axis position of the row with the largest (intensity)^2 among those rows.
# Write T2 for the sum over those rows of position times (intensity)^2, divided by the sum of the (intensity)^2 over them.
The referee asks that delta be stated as 2.5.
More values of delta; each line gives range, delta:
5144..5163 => 1.1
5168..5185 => 0.1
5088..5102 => 0.9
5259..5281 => 2.3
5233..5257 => 3.3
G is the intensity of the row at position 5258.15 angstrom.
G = 7.97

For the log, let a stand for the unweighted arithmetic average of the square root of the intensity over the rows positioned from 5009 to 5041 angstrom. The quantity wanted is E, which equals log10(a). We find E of 0.443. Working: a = 2.77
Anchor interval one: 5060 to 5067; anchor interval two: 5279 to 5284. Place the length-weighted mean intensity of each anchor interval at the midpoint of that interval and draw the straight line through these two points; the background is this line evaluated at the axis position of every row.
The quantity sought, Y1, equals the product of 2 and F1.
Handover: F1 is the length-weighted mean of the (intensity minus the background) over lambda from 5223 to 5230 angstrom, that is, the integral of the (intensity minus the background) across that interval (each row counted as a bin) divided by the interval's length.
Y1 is -1.8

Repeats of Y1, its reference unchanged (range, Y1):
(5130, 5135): -1.6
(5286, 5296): 0.9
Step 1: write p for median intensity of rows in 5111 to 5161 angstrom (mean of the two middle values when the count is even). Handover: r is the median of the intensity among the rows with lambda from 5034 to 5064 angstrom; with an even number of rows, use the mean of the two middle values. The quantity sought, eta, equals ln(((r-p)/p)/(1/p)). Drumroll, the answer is -1.4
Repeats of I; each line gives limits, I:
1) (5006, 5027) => 5021.50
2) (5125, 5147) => 5138.46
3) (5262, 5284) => 5282.42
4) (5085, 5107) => 5093.70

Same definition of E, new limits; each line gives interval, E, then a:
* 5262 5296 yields 0.459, 2.88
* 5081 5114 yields 0.445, 2.78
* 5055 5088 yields 0.445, 2.79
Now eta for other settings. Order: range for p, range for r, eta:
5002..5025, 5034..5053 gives -0.6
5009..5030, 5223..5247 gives -0.4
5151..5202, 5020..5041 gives -0.5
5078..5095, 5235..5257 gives -0.2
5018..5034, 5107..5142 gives -2.7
